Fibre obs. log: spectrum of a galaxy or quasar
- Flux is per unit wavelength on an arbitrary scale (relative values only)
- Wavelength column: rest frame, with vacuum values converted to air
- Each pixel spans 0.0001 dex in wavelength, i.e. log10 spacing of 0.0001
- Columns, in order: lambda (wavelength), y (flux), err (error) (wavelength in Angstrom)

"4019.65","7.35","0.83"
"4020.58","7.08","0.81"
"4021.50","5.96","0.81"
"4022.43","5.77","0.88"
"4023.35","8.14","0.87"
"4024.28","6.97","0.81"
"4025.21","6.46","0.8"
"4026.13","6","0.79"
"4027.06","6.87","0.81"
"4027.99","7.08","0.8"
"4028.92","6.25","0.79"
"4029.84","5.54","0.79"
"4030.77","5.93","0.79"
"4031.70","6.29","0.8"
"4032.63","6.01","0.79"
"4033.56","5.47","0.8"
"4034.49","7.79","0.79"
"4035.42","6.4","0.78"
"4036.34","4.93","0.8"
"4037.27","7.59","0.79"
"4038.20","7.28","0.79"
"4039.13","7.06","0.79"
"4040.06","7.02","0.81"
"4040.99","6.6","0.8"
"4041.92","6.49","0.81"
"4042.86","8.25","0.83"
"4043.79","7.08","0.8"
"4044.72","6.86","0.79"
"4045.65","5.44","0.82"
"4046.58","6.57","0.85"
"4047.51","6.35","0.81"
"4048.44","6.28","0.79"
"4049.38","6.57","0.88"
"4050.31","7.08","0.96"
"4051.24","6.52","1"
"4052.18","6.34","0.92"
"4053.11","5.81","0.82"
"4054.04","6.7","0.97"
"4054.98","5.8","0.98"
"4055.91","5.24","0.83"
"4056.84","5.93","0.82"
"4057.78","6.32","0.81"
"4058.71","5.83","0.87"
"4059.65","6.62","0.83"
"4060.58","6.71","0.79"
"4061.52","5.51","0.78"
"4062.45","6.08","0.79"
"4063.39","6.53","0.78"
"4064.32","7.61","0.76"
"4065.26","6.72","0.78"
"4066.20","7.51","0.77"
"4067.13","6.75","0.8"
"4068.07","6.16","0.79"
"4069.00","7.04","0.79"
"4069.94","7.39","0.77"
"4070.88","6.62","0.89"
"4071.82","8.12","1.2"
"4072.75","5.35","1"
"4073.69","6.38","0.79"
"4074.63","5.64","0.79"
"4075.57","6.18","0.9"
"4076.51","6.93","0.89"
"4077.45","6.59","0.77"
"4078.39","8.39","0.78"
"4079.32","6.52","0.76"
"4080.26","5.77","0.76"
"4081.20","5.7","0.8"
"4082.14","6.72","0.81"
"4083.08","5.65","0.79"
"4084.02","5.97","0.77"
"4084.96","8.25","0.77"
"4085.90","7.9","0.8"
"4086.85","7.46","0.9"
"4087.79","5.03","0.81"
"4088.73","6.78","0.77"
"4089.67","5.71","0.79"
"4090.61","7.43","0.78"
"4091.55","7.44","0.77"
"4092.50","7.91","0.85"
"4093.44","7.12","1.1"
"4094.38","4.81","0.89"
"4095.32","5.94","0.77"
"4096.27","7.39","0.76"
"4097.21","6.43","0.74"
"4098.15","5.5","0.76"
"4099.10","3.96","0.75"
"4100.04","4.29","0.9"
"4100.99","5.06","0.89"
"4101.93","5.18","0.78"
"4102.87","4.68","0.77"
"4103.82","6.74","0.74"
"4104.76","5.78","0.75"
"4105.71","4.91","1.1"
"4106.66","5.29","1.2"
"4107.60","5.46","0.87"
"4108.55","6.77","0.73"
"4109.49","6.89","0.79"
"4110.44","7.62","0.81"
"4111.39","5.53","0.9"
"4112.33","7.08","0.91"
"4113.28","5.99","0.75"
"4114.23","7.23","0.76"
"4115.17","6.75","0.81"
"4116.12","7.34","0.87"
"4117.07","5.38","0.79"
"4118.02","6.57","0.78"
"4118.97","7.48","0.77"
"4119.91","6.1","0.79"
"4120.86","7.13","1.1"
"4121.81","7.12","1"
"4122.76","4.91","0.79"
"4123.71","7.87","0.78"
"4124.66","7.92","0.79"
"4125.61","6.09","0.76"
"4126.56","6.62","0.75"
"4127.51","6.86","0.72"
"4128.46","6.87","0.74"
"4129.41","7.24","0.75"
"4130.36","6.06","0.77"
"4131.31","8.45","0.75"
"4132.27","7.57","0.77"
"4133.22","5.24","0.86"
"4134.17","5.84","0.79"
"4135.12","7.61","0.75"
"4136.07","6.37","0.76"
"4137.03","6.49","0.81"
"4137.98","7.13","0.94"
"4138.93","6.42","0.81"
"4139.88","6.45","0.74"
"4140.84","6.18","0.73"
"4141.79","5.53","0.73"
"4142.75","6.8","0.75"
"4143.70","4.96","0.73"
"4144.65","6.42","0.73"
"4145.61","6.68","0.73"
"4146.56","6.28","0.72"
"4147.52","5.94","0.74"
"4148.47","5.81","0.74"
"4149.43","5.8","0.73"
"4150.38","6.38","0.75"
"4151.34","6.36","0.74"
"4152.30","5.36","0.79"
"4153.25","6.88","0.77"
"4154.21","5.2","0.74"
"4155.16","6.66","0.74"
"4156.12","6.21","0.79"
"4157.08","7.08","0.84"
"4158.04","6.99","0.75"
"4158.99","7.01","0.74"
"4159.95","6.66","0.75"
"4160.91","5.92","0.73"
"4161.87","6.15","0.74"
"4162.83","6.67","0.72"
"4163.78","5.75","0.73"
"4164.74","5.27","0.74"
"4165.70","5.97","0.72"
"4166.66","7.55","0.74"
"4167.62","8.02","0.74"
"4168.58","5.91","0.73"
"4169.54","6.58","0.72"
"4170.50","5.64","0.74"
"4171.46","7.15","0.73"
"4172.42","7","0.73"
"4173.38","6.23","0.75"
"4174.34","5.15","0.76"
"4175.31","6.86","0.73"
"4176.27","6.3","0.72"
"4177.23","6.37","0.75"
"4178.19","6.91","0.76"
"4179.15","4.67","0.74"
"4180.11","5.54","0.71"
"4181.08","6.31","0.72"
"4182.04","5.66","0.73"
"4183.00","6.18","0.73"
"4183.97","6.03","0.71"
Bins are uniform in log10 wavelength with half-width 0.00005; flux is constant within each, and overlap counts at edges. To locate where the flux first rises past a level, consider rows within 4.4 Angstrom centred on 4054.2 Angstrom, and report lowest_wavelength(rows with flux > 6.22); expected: 4052.18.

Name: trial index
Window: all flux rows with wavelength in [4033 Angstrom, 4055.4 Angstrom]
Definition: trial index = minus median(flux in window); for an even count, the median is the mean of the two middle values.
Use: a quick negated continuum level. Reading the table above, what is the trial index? -6.57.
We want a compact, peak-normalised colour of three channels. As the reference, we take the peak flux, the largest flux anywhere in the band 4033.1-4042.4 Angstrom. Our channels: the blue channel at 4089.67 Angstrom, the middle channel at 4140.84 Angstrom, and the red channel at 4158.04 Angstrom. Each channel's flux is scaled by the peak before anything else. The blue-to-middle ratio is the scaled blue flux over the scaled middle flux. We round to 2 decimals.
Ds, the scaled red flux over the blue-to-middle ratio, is 0.97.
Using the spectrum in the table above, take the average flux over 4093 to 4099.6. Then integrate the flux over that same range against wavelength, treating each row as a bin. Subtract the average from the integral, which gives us 33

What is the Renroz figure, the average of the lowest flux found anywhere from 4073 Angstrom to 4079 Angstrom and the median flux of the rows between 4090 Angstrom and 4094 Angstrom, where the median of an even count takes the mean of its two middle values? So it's 6.5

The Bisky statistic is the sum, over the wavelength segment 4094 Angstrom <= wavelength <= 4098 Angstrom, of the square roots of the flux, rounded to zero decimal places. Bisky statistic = 10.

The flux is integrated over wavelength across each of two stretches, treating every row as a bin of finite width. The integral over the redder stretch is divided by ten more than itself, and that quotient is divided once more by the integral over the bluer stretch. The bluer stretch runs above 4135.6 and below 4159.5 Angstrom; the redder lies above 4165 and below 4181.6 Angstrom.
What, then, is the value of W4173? 0.0061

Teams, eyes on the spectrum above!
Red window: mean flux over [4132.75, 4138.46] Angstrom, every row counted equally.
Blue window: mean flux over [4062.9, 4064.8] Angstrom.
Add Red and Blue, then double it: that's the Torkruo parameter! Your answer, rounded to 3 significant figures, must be 27.0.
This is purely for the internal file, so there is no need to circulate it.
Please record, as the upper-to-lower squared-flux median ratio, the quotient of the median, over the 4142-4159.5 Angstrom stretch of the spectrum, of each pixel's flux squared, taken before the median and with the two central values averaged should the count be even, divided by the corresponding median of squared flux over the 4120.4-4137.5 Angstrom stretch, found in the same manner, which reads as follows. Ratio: 0.86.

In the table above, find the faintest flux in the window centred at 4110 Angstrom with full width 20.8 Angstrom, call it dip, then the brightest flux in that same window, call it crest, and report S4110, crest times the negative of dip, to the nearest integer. -33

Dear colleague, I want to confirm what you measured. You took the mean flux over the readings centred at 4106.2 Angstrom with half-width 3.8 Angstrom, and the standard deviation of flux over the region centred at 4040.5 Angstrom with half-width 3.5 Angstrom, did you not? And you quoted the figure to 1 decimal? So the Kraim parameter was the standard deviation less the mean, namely -5.3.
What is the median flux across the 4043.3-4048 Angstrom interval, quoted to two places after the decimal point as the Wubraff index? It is 6.57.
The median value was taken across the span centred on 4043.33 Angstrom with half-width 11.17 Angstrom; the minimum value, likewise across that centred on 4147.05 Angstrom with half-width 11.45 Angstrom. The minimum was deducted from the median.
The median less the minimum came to 1.61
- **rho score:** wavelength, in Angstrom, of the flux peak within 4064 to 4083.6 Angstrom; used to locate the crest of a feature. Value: 4078.39 Angstrom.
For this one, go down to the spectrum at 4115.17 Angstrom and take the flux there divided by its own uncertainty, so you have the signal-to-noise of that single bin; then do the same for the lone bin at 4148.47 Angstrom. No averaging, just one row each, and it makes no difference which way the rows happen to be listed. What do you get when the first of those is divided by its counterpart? 1.06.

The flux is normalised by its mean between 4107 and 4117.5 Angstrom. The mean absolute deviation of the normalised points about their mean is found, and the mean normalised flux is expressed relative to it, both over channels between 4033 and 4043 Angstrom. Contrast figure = 9.0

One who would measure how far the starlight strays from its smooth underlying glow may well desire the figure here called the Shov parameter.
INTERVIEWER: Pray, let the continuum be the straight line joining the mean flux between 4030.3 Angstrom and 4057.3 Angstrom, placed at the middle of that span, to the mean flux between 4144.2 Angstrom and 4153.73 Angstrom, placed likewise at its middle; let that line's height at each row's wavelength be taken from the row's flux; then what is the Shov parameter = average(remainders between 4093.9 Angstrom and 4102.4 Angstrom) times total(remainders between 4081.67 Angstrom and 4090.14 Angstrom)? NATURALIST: -2.1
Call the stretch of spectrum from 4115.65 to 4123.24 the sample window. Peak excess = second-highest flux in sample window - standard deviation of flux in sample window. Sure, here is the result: 6.4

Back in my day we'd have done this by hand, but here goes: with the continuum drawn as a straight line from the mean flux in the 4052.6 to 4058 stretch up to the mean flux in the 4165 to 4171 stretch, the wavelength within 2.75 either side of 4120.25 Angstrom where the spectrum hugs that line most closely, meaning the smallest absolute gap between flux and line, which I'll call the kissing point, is 4119.91 Angstrom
